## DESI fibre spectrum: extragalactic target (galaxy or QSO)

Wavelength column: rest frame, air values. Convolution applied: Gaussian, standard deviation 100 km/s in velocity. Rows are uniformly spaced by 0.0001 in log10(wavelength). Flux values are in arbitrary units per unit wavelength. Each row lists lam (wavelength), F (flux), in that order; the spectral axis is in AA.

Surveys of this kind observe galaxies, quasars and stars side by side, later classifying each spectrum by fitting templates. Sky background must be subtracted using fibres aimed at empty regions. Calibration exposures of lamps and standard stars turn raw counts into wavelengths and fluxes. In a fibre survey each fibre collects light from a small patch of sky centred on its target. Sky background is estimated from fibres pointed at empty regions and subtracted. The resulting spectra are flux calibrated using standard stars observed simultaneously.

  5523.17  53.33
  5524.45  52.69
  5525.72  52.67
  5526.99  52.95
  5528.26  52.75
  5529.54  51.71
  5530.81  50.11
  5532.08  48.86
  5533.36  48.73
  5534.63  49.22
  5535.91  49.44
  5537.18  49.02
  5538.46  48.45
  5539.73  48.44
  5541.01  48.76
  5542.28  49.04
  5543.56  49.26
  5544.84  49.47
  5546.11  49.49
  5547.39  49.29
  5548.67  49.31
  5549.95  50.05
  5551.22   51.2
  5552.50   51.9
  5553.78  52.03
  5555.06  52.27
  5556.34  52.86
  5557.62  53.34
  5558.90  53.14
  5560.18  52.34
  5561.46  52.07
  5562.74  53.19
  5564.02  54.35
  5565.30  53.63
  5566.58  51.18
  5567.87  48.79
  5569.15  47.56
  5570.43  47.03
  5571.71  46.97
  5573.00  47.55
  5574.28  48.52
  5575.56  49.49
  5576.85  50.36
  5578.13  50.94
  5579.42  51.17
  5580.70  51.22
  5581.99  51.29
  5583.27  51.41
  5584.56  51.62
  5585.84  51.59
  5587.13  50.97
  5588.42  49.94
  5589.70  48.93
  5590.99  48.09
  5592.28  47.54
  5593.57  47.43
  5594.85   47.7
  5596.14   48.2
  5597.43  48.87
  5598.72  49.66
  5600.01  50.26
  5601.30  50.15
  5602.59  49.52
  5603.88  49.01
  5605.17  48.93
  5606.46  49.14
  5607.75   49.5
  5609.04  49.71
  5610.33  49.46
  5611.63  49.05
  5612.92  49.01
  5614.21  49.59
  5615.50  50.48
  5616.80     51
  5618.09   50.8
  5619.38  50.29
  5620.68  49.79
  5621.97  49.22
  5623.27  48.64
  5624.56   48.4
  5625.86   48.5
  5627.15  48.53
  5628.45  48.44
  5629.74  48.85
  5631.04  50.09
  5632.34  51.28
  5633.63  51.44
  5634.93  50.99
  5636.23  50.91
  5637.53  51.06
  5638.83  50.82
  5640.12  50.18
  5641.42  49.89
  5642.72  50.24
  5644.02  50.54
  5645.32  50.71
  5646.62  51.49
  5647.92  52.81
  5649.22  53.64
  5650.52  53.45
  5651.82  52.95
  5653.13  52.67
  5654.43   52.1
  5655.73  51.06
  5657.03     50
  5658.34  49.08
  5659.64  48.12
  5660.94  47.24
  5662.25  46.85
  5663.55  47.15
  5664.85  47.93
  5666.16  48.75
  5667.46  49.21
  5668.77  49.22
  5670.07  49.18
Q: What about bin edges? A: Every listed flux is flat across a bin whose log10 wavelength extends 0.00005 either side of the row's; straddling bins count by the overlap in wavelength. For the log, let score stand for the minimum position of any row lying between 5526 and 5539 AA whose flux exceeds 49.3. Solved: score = 5526.99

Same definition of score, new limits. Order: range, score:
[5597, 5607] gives 5598.72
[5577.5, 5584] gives 5578.13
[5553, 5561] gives 5553.78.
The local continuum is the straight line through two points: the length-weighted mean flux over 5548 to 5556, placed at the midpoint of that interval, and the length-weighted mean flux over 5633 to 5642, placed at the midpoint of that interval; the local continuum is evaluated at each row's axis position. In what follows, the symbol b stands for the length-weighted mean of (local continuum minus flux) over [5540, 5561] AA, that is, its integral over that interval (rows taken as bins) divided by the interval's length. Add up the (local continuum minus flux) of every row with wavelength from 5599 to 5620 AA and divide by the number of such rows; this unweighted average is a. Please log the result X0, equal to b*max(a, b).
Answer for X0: 0.4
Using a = 1.15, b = 0.4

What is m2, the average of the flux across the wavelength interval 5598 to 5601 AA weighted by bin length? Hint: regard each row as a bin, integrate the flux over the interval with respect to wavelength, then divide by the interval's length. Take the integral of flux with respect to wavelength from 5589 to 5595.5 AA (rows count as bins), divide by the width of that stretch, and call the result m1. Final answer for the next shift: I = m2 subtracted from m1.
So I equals -1.9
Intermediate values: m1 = 48.0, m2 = 49.9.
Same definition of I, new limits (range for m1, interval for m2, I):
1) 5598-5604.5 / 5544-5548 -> 0.3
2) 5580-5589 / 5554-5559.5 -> -1.7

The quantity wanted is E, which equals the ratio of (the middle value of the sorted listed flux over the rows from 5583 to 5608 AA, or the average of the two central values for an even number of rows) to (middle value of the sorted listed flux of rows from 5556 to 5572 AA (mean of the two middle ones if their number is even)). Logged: 0.94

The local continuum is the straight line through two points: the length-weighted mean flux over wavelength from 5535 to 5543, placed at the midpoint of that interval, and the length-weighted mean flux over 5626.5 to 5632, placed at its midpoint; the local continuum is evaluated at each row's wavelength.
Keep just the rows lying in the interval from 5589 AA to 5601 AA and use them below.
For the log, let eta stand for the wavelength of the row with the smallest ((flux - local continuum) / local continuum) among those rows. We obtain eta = 5593.57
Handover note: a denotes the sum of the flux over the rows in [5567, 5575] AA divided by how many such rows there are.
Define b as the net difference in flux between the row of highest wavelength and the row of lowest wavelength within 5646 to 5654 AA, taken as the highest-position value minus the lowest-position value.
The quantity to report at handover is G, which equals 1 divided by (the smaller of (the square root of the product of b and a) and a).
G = 0.13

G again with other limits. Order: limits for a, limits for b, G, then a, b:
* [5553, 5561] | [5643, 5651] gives 0.08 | 52.7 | 2.9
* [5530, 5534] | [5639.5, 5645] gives 0.24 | 49.2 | 0.4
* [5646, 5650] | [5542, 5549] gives 0.27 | 52.6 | 0.3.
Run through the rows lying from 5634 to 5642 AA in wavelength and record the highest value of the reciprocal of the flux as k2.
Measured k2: 0.0200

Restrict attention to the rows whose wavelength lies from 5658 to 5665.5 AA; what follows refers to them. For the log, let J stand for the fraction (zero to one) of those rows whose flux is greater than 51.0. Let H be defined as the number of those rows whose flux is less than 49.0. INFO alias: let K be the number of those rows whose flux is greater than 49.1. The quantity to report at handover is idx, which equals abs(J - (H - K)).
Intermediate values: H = 5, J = 0.00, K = 0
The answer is 5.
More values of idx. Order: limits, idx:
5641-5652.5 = 10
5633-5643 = 8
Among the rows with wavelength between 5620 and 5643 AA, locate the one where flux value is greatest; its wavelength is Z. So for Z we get 5633.63 AA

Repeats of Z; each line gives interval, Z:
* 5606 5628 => 5616.80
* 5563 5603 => 5564.02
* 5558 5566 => 5564.02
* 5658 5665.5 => 5658.34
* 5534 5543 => 5535.91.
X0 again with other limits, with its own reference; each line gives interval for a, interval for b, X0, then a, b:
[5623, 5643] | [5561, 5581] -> 0.8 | 0.88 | 0.9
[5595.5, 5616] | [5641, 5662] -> -0.4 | 1.50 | -0.2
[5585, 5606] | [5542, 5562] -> 0.1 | 1.79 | 0.1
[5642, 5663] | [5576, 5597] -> 1.3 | -0.13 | 1.1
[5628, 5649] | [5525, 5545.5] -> 1.7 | 0.14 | 1.3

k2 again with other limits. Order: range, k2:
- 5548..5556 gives 0.0203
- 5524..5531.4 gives 0.0200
